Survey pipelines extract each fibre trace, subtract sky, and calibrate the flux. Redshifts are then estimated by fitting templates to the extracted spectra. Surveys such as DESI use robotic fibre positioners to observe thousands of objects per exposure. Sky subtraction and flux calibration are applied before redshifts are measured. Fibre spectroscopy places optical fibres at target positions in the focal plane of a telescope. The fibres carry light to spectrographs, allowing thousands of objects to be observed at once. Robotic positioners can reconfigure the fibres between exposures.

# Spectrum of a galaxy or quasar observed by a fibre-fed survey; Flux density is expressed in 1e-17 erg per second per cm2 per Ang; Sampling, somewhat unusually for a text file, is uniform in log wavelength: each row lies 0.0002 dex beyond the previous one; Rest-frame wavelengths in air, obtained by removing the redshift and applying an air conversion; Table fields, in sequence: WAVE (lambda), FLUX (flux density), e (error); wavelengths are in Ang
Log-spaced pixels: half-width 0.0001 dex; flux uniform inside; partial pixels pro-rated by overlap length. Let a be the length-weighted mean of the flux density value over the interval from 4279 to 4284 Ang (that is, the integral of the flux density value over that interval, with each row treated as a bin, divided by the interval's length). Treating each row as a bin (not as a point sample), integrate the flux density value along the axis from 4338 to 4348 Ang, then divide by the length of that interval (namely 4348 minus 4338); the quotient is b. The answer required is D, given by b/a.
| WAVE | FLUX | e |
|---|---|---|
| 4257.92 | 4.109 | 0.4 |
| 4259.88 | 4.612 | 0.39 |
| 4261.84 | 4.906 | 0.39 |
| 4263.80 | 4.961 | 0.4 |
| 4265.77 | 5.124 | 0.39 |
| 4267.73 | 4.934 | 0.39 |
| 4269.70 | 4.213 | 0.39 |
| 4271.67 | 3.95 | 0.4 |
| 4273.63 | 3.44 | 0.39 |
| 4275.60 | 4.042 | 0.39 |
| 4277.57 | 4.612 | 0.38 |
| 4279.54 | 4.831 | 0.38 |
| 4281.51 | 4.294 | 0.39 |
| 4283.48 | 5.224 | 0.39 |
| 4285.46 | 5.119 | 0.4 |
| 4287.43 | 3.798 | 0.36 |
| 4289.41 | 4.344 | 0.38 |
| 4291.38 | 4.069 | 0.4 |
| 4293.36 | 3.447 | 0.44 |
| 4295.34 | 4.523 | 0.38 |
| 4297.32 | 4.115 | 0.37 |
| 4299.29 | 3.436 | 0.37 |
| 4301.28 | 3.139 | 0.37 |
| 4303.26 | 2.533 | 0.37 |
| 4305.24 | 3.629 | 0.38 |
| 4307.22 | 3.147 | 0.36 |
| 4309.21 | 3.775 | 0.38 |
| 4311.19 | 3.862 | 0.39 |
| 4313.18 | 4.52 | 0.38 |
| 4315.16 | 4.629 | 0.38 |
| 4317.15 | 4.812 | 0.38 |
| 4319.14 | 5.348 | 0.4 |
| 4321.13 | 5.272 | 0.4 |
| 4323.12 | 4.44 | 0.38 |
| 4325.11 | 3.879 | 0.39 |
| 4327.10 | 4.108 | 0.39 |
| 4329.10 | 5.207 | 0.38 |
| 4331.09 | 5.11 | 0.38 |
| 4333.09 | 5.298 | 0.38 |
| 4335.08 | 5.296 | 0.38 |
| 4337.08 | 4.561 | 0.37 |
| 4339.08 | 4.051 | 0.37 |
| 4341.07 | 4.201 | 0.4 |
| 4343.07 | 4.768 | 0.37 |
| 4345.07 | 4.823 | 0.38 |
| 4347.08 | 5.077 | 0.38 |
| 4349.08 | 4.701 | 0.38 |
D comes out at 0.97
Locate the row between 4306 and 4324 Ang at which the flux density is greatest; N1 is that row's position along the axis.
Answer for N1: 4319.14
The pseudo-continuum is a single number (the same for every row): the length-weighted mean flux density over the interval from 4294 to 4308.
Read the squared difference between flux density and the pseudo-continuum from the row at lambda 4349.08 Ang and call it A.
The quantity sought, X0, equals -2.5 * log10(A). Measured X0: -0.38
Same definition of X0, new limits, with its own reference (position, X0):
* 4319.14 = -1.32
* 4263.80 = -0.81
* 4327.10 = 1.11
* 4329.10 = -1.15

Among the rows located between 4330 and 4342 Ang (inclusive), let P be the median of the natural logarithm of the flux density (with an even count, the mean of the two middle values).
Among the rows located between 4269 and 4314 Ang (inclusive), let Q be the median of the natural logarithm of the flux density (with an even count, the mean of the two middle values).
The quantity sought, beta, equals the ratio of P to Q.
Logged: 1.13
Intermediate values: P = 1.57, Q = 1.40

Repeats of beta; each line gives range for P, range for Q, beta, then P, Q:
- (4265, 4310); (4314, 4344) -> 0.90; 1.40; 1.56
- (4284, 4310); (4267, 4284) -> 0.91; 1.33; 1.46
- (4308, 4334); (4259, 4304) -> 1.05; 1.53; 1.46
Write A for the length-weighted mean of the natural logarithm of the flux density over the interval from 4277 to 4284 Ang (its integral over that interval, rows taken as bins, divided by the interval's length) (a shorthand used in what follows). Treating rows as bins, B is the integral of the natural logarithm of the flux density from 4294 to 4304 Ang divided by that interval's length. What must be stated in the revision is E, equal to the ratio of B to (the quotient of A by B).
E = 1.0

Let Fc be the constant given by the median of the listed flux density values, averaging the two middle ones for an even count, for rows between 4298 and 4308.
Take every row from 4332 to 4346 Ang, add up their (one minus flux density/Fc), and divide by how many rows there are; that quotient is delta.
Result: -0.50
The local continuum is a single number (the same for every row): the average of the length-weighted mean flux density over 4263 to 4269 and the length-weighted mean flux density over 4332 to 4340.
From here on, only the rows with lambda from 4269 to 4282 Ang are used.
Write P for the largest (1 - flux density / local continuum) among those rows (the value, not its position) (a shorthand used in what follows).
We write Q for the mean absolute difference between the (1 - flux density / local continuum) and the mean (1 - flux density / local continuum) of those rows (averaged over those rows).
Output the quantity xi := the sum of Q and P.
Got 0.36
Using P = 0.30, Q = 0.068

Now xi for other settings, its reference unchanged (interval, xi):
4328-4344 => 0.26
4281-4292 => 0.32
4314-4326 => 0.29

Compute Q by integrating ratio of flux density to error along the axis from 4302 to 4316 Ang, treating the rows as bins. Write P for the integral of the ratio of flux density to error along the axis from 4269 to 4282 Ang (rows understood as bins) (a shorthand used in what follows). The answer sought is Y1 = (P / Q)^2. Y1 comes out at 1.05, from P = 141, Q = 137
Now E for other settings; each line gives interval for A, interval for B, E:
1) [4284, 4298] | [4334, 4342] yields 1.6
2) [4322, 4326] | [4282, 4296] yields 1.5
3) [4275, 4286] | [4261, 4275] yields 1.4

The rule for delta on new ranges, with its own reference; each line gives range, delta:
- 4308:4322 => -0.46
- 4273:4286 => -0.43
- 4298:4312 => -0.07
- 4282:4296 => -0.39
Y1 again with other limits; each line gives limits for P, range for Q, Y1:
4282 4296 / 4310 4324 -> 0.85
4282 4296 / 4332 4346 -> 0.80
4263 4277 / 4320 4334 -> 0.82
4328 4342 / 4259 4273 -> 1.15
